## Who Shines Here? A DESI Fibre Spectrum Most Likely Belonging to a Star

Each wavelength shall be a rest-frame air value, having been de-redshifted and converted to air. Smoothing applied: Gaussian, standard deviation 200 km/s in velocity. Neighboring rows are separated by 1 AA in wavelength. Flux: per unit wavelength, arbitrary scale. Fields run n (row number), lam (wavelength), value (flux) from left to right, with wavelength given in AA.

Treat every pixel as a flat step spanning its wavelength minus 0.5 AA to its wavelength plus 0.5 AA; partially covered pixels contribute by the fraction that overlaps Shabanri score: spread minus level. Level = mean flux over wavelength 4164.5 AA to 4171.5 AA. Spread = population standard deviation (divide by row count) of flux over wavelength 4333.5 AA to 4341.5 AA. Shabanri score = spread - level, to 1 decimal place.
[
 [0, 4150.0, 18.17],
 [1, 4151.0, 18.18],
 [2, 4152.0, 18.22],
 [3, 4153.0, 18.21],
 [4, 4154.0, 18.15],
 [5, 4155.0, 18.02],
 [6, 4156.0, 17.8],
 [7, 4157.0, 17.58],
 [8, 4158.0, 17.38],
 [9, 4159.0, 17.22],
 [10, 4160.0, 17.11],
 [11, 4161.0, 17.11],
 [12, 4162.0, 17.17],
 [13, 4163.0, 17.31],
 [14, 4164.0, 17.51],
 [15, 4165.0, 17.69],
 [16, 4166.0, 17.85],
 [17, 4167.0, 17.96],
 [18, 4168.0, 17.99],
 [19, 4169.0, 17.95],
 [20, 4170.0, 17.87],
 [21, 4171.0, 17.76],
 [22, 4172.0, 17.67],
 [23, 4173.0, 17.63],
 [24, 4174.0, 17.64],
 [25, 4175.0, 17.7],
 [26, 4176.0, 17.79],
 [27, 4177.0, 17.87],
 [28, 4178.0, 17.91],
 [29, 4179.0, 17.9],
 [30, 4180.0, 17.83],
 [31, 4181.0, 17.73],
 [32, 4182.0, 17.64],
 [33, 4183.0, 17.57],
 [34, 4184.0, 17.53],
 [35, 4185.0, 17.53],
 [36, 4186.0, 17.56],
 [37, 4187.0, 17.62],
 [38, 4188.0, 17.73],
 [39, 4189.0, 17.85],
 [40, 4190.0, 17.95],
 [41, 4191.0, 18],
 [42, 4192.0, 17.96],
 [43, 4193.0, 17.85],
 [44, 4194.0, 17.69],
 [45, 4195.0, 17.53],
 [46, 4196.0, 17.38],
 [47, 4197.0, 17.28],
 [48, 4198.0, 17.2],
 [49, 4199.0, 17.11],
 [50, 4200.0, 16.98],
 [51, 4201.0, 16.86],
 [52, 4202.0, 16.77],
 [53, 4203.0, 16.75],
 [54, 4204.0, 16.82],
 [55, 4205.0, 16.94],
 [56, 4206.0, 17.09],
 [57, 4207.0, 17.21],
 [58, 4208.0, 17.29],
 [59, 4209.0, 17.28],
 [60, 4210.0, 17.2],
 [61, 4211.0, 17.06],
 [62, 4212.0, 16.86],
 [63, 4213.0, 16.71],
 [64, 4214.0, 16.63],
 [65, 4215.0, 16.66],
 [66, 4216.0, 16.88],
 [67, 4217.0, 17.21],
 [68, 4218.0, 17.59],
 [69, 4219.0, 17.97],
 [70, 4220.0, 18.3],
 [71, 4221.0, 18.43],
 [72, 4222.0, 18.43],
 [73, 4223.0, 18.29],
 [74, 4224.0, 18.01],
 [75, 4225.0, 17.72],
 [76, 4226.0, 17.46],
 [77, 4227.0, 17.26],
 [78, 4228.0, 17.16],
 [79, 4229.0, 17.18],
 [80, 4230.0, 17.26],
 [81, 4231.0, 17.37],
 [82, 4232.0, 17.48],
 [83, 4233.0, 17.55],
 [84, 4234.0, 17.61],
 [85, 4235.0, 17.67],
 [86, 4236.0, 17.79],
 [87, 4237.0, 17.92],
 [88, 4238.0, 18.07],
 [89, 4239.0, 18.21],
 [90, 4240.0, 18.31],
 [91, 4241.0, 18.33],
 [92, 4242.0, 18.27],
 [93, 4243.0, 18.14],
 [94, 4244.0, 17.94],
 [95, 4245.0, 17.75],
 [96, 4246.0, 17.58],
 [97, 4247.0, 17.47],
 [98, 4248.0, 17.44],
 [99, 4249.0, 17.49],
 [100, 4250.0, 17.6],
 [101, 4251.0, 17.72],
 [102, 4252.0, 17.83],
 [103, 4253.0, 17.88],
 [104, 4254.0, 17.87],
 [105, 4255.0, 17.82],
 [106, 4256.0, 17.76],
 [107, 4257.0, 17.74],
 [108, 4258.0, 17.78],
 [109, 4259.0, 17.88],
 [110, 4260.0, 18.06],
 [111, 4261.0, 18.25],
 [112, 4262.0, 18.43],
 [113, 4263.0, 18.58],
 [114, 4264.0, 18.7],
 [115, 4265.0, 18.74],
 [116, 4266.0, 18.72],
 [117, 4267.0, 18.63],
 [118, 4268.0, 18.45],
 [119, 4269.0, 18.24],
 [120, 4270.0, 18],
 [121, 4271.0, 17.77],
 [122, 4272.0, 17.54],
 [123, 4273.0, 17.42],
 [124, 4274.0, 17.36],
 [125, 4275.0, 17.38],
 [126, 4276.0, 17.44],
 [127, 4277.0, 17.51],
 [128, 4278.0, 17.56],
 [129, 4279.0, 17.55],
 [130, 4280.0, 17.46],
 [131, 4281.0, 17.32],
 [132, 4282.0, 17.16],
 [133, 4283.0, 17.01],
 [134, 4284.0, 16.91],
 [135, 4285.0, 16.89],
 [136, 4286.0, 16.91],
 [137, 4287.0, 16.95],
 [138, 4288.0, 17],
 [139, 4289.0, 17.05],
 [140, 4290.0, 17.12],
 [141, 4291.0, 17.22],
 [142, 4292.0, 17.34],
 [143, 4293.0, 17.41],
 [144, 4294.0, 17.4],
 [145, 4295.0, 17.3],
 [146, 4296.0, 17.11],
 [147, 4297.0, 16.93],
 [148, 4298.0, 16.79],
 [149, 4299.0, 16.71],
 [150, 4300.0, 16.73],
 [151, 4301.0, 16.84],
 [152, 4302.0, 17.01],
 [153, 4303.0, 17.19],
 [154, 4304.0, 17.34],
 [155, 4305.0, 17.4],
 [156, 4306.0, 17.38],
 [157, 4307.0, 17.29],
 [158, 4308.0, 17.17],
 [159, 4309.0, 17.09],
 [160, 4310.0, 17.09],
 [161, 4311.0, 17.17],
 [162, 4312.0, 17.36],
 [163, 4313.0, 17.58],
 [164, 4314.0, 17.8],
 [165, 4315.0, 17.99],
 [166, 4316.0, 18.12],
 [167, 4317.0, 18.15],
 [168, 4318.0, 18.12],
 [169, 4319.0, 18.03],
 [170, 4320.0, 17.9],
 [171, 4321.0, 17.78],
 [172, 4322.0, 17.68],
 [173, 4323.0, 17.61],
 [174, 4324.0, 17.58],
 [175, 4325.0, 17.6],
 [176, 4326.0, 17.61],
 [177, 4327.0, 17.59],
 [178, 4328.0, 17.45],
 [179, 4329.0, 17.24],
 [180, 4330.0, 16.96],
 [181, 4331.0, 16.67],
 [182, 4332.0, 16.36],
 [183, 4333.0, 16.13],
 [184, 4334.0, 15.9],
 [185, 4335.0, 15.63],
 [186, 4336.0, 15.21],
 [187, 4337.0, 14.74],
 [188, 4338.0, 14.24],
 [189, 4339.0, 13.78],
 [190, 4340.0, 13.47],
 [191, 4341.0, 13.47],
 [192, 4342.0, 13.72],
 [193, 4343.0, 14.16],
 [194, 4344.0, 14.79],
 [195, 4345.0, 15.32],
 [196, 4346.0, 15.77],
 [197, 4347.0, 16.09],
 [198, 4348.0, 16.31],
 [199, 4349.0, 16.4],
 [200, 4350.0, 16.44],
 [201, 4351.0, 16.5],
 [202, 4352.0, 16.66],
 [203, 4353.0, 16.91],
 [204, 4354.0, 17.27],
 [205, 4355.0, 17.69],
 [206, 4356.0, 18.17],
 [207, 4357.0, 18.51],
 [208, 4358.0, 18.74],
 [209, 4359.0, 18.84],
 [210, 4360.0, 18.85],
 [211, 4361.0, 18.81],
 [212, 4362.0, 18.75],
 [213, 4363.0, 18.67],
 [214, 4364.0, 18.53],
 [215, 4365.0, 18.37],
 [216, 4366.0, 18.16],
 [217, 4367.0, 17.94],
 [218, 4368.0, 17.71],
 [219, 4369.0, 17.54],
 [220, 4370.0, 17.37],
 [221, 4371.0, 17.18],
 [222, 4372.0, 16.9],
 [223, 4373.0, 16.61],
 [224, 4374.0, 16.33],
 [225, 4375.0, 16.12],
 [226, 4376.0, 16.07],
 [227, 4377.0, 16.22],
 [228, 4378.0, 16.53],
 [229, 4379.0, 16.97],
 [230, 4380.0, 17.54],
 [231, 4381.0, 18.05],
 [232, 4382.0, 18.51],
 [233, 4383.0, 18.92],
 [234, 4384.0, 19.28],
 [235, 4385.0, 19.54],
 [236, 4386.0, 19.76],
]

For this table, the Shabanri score -17.0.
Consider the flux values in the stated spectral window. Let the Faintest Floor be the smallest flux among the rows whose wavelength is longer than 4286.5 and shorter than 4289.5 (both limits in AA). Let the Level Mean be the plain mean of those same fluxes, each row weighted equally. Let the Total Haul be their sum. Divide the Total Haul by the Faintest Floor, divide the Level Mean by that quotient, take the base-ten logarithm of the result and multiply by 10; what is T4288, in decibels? 7.5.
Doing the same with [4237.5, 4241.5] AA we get 6.5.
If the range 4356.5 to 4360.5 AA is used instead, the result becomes 6.7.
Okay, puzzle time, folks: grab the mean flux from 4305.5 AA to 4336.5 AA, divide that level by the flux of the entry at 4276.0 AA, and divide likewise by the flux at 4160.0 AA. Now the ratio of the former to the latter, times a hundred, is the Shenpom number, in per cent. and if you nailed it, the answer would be 98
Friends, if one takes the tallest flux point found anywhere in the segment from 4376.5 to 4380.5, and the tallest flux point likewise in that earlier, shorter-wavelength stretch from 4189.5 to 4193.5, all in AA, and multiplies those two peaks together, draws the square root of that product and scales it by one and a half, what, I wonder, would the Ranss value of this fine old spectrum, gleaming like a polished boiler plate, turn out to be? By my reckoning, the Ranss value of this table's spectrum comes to 26.7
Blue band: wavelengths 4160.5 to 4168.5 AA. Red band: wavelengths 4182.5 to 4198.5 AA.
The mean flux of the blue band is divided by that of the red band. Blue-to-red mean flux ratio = 1.00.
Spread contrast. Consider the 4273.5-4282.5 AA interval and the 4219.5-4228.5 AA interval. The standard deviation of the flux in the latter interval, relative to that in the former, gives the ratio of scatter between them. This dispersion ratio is 4.0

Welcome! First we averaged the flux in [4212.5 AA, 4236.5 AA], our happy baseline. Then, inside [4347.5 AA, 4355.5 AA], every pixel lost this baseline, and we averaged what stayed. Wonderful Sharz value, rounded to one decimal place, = -0.8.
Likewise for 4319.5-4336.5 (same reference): -0.5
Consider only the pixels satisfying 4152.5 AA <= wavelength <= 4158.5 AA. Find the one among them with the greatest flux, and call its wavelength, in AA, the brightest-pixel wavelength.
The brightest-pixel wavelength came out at 4153.0 AA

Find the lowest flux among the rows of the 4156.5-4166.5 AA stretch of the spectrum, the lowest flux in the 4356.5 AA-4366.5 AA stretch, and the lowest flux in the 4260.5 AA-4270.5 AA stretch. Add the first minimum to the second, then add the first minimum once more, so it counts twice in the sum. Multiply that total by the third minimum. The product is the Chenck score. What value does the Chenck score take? 943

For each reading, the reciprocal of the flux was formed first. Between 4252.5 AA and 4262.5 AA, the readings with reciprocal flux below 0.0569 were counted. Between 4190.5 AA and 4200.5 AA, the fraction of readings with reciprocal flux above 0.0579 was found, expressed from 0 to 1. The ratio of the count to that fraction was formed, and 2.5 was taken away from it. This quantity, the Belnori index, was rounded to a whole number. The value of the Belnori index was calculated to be 31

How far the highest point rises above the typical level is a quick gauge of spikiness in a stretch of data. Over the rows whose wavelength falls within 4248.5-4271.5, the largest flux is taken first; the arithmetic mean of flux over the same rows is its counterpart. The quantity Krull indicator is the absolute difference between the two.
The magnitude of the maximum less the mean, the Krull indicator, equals 0.66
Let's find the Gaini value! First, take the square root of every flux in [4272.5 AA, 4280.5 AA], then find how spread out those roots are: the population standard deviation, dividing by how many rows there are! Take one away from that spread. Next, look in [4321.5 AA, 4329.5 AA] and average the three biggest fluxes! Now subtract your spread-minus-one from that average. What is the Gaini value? 18.6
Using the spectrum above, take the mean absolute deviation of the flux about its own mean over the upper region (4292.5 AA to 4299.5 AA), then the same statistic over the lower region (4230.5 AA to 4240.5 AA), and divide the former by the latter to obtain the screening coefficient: 1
